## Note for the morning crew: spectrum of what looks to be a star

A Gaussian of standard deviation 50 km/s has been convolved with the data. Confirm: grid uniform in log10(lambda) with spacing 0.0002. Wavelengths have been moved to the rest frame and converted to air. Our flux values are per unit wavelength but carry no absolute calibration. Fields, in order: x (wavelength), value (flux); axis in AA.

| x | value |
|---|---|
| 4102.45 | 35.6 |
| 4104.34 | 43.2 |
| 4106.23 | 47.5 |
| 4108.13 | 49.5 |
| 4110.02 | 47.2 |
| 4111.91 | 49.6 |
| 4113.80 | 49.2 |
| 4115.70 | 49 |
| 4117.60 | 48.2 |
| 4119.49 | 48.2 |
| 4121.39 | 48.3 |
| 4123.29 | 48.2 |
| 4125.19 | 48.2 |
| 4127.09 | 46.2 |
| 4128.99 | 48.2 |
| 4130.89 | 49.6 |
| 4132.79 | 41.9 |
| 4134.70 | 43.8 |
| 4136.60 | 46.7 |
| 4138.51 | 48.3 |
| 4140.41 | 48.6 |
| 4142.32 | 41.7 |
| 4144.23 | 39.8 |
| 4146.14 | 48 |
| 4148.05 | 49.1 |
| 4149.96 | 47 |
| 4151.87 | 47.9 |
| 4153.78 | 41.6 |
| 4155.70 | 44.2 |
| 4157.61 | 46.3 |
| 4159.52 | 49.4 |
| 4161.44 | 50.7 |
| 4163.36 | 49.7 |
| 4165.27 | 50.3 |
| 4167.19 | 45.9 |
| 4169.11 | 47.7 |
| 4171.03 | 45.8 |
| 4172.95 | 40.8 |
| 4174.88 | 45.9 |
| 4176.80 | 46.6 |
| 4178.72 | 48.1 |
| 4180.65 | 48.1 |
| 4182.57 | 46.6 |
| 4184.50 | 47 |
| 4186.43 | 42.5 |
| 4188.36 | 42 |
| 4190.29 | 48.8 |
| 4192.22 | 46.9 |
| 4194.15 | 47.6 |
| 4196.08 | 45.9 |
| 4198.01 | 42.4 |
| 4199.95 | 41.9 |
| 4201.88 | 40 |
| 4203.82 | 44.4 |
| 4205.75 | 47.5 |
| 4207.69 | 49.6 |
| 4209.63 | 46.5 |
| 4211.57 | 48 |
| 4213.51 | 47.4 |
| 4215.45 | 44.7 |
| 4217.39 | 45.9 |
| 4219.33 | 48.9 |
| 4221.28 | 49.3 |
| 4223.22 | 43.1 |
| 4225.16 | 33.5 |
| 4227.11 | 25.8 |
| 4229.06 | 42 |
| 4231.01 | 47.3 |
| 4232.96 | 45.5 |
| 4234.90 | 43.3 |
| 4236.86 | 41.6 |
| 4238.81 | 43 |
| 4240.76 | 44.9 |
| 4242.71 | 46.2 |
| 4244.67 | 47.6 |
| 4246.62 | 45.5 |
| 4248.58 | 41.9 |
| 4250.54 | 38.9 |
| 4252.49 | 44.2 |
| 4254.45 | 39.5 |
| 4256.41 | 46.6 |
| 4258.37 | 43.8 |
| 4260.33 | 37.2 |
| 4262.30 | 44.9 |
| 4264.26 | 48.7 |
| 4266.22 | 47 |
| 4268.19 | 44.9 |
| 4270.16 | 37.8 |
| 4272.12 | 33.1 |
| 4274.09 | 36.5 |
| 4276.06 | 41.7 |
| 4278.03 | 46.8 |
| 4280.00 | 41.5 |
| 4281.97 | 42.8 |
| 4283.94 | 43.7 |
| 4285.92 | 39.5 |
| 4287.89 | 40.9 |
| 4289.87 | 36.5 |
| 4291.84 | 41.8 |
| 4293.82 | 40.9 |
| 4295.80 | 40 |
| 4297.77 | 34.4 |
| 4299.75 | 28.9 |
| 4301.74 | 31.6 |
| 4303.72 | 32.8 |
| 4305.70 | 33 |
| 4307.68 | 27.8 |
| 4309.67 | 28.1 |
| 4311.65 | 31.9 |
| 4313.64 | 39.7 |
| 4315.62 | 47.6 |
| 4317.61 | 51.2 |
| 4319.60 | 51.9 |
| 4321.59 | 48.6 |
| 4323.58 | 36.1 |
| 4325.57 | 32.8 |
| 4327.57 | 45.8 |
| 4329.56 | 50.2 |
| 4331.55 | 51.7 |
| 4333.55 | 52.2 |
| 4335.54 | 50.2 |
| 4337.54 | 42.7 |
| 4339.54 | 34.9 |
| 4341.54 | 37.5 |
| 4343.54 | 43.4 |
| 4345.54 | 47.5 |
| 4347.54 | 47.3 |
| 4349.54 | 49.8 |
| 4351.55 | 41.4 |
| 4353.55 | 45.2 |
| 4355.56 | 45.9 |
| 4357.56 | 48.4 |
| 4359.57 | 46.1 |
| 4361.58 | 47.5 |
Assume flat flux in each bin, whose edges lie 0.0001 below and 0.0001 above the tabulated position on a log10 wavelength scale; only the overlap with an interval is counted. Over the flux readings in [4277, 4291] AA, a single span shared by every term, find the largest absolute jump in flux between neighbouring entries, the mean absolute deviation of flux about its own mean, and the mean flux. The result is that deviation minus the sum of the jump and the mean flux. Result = -44.6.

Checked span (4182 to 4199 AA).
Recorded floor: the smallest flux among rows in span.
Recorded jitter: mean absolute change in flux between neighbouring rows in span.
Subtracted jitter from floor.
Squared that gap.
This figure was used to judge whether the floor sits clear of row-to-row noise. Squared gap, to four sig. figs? 1560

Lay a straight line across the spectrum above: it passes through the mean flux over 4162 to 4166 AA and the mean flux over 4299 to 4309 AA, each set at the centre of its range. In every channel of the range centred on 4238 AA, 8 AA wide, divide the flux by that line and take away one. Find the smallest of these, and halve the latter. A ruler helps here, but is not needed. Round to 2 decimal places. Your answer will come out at 0.02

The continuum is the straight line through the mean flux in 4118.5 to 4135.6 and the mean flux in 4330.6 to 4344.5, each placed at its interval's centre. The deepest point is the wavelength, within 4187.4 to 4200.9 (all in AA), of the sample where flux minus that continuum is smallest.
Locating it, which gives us 4188.36 AA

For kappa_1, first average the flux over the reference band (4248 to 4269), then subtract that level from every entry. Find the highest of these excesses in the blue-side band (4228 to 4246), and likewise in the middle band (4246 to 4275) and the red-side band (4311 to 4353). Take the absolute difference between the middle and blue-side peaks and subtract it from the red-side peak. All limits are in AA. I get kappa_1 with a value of 8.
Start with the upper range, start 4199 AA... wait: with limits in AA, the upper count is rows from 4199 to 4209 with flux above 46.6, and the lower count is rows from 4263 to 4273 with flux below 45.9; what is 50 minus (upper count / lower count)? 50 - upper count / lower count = 49.3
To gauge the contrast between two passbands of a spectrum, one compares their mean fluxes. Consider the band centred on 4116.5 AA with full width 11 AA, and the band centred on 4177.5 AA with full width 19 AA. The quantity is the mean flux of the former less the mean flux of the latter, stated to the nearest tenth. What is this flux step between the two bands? 2.8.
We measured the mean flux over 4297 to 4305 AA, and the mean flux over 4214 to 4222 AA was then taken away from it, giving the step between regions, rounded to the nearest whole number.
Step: -15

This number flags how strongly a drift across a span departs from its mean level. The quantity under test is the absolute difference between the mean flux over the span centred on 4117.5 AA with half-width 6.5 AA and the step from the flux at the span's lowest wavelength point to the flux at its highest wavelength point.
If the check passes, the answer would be 50.1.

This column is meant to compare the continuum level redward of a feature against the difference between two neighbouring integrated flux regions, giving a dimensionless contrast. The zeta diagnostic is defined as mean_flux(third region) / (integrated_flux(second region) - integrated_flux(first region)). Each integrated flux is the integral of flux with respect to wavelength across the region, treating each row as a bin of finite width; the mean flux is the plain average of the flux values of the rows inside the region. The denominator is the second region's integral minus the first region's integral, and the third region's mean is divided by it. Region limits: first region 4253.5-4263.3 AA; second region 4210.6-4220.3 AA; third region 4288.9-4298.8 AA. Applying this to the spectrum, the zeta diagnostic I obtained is 1.0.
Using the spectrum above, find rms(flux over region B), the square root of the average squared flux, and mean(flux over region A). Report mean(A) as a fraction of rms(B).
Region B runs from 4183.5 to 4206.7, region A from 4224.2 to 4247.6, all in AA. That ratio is 0.94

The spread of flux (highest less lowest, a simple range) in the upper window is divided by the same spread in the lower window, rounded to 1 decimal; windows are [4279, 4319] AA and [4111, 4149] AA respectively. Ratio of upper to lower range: 2.4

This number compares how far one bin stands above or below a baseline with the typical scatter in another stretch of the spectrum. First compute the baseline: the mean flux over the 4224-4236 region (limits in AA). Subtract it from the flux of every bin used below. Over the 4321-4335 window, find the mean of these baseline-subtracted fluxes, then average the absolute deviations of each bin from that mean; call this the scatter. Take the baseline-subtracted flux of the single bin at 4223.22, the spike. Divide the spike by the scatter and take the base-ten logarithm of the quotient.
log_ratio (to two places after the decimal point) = -0.25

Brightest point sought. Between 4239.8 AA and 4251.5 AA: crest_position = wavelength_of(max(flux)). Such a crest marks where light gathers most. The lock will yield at 4244.67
